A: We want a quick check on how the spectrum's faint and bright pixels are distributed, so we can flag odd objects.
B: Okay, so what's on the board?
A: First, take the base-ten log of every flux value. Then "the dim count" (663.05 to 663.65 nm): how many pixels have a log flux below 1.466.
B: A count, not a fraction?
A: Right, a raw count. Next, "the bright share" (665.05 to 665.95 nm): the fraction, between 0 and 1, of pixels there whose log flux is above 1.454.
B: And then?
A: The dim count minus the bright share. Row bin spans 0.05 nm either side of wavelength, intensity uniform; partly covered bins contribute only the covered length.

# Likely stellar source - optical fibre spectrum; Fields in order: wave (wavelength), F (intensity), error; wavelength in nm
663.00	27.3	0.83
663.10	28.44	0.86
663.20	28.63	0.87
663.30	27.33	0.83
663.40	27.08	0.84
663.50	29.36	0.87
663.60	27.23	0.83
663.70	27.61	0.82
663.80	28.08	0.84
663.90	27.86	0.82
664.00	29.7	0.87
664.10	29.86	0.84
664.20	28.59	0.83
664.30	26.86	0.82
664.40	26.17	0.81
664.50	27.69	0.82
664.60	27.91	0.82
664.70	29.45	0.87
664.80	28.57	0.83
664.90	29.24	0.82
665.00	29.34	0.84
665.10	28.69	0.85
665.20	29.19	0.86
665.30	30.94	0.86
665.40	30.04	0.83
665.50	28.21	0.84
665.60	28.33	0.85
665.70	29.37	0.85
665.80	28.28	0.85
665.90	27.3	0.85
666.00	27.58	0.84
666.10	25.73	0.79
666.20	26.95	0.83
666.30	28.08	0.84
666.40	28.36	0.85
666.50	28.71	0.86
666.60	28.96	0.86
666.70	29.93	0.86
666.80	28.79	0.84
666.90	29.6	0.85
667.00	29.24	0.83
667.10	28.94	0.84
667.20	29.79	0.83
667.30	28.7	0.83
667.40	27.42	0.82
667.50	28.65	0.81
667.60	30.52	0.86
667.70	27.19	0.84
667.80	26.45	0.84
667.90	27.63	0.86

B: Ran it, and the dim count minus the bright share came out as 4.4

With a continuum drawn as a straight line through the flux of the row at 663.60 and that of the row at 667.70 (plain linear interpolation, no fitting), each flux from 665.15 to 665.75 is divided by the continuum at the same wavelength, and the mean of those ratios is 1.08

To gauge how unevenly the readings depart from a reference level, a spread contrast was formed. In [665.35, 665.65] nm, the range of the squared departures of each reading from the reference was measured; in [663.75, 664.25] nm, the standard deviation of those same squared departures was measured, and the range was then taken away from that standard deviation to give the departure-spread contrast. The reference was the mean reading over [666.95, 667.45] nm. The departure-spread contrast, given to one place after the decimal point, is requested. -0.9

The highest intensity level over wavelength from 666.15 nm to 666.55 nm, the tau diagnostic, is 28.71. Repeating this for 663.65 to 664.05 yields 29.7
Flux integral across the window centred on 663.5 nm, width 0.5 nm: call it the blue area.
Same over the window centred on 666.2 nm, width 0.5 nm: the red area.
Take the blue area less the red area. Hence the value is 0.19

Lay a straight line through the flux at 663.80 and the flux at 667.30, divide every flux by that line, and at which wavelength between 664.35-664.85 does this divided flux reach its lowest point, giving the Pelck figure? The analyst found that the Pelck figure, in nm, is 664.40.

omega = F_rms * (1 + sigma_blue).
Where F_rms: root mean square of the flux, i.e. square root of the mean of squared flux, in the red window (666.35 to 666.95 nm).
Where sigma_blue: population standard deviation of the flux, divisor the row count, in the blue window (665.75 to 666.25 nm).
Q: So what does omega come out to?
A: 54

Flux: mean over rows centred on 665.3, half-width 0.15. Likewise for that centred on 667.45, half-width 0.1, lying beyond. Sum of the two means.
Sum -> 58.1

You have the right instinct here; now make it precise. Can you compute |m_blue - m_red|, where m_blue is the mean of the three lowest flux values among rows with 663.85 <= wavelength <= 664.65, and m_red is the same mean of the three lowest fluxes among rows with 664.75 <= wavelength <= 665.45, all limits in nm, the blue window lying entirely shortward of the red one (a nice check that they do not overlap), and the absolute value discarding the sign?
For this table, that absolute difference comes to 1.9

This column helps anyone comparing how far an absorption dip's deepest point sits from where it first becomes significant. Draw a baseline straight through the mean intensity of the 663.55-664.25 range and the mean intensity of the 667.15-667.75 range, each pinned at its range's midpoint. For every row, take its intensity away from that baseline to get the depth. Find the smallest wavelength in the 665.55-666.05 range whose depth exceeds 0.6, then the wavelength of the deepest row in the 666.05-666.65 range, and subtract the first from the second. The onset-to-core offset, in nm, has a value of 0.20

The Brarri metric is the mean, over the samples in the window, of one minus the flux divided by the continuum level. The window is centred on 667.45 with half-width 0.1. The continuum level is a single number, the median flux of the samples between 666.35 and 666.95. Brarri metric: 0.029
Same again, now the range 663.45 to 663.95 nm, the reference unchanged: 0.029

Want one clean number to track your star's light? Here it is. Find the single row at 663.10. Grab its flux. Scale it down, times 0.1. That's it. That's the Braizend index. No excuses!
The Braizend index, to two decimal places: 2.84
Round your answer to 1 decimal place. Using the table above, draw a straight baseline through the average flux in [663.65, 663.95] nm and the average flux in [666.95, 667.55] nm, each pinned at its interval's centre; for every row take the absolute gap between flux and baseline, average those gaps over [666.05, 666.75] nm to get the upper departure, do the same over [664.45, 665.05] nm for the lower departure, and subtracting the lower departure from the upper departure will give 0.2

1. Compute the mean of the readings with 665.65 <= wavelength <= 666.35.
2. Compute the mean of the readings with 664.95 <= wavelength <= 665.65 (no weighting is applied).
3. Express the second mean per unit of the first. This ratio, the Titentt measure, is 1.06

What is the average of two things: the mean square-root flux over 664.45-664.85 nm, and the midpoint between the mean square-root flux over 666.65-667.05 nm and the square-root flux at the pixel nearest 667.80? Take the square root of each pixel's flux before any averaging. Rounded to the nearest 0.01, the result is 5.31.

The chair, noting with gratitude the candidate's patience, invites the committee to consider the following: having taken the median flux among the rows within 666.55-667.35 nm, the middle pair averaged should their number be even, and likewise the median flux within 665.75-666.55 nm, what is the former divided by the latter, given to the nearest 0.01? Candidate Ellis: 1.05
